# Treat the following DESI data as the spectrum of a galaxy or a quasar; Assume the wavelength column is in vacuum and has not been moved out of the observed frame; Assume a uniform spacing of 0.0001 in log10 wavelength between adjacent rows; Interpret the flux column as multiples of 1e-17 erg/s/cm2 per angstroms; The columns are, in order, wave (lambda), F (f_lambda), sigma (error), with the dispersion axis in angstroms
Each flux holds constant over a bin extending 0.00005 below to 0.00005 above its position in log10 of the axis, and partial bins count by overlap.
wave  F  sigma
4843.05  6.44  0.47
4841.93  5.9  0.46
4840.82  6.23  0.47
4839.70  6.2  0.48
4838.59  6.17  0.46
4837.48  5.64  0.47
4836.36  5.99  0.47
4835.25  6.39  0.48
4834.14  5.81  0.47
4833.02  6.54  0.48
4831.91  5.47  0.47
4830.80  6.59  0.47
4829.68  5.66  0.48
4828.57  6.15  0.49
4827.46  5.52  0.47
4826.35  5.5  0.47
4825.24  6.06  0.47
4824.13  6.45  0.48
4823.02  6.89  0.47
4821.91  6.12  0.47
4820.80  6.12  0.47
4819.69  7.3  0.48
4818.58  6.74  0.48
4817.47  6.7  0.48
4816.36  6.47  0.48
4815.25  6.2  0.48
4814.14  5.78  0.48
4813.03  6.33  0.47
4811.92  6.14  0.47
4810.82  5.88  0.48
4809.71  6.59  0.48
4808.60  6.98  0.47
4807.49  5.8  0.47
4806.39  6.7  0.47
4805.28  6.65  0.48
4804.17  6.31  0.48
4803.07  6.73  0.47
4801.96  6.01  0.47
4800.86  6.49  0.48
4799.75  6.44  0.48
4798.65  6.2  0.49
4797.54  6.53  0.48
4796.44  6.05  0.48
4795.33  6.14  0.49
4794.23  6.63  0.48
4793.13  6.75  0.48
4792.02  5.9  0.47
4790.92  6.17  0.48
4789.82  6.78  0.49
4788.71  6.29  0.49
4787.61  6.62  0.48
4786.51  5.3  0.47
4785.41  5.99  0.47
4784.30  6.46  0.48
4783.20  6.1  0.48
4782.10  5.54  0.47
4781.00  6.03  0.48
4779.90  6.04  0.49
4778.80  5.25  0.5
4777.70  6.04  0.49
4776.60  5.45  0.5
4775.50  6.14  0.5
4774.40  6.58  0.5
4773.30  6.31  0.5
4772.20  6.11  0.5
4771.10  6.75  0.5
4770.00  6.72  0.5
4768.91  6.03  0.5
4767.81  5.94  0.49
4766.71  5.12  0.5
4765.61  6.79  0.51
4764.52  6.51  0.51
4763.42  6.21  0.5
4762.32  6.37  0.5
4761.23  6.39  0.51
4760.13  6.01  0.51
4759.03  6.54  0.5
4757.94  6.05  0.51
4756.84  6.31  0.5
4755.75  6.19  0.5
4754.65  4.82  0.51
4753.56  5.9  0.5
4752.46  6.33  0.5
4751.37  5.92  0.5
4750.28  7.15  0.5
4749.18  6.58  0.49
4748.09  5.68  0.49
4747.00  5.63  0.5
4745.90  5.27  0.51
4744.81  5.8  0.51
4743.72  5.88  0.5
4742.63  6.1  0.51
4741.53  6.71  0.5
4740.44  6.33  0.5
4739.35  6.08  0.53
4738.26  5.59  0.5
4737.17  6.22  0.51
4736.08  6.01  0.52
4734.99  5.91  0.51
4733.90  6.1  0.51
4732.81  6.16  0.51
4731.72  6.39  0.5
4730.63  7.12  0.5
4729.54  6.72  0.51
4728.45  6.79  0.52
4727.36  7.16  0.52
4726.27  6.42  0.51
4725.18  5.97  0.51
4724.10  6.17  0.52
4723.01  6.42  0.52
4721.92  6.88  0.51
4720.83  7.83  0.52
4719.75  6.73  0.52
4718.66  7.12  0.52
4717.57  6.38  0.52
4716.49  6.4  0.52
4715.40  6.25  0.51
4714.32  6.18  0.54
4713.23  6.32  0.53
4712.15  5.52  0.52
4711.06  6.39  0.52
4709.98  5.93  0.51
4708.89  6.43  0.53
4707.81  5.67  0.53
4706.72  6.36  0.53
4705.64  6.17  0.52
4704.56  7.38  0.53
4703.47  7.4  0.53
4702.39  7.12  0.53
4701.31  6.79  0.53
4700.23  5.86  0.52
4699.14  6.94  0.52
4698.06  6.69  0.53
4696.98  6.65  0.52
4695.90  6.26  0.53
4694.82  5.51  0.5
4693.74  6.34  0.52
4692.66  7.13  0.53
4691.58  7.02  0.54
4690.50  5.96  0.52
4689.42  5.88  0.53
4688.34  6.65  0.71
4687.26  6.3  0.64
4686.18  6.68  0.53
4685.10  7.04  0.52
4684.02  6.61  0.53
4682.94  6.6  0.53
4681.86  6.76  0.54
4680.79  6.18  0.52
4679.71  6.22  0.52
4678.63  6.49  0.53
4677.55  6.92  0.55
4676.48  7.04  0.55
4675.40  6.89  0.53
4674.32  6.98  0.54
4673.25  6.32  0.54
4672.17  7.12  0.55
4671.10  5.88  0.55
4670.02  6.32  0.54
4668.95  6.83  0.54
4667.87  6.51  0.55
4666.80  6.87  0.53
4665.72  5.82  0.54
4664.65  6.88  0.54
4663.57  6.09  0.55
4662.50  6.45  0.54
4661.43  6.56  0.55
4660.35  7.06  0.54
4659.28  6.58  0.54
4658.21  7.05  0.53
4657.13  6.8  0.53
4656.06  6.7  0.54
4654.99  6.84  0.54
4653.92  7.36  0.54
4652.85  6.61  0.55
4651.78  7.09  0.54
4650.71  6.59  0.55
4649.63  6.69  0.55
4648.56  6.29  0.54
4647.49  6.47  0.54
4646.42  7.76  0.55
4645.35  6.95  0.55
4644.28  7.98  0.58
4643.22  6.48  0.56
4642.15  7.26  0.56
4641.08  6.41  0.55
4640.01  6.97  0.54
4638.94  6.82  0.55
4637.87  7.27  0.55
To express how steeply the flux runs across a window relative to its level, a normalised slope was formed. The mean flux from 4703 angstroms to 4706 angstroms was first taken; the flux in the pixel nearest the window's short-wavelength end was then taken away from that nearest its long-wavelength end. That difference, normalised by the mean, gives -0.18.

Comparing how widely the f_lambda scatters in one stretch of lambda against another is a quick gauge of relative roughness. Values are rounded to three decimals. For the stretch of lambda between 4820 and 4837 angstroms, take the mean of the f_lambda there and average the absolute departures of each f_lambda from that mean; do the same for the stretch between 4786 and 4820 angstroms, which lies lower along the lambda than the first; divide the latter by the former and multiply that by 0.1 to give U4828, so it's 0.096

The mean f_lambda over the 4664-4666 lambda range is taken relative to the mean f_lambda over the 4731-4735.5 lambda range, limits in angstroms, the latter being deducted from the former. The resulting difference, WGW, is 0.2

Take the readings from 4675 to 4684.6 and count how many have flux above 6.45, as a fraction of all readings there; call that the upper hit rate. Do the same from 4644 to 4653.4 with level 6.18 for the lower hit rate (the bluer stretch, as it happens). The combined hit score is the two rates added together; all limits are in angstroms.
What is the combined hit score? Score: 1.8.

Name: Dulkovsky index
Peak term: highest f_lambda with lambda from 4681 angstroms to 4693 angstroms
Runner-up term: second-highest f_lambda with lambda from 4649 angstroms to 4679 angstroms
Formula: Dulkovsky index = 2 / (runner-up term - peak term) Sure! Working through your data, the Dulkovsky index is -200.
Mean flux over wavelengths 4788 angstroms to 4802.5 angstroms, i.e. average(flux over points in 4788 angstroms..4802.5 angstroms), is 6.34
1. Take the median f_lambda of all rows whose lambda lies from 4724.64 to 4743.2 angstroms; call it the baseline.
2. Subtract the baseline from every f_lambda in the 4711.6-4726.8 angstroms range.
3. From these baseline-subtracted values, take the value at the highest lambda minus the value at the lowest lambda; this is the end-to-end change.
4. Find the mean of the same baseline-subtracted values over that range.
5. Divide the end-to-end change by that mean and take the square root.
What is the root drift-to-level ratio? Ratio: 1.89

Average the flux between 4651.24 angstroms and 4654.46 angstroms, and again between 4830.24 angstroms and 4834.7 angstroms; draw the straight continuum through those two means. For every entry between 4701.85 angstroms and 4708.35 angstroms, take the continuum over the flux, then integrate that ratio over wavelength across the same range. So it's 6.6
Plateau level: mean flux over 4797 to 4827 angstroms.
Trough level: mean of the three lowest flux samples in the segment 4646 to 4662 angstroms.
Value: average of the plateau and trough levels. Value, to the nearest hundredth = 6.41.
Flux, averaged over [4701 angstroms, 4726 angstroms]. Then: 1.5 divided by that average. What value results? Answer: 0.230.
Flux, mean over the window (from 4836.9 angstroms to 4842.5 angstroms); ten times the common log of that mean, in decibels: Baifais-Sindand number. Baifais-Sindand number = 7.80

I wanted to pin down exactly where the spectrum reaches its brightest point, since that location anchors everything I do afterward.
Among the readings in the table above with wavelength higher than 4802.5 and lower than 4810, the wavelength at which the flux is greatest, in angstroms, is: 4808.60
